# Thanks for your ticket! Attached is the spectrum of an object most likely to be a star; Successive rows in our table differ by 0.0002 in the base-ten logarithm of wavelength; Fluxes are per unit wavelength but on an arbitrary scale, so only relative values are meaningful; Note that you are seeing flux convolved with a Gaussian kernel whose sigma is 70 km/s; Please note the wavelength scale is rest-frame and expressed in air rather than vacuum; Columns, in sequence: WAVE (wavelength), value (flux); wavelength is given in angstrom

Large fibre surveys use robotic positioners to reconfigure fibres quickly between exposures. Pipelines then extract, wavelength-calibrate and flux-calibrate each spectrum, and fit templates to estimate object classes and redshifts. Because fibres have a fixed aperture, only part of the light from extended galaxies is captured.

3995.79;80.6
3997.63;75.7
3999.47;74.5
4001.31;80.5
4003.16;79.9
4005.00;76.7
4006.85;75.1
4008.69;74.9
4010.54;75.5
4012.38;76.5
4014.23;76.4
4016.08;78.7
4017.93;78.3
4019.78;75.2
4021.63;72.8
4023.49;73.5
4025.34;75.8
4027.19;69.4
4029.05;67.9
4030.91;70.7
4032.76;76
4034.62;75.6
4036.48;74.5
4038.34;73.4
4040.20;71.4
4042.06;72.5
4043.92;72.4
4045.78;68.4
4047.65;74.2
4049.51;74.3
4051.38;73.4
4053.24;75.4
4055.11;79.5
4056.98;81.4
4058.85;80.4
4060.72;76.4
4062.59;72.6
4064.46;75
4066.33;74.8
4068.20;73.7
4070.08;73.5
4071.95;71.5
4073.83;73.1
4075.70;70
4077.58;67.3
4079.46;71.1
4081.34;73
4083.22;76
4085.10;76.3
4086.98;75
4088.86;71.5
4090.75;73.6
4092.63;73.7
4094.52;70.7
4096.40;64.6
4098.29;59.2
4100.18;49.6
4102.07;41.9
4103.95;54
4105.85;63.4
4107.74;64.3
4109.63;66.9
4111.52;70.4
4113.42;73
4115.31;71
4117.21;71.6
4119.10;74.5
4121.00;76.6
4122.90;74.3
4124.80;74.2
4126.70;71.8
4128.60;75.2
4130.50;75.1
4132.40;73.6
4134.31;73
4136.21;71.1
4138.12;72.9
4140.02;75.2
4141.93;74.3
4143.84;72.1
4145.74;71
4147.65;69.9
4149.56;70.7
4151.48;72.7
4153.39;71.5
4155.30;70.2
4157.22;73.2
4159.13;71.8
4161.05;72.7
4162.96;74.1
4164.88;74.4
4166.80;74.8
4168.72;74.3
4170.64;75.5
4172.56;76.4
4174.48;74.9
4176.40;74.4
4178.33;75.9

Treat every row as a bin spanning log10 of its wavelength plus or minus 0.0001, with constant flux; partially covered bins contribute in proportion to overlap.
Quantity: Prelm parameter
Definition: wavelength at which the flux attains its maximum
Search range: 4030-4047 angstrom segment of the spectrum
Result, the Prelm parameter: 4032.76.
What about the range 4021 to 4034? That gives 4032.76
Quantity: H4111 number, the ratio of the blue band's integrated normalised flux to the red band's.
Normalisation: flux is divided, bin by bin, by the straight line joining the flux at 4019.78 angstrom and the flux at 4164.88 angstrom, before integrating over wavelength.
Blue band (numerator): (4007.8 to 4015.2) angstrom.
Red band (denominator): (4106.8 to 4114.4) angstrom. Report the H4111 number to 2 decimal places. 1.07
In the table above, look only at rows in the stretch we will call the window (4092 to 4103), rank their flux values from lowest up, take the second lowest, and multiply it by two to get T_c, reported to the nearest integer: 99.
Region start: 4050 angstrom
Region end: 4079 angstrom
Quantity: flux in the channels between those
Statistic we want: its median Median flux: 73.7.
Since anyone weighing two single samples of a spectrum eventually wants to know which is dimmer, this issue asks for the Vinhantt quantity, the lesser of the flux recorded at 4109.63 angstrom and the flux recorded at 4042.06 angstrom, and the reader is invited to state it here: 67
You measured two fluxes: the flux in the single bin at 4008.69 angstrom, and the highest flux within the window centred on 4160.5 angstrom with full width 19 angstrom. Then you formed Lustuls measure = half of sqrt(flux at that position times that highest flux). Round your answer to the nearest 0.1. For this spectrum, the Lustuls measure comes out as 37.4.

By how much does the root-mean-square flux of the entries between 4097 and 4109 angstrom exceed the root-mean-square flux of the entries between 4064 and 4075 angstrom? -18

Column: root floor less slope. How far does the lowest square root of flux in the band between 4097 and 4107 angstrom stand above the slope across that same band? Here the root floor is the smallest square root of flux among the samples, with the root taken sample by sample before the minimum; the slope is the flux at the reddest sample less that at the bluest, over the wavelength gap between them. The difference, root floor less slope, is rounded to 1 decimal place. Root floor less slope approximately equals 5.9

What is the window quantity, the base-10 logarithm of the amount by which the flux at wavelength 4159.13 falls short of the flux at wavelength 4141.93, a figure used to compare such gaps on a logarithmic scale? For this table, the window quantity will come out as 0.4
